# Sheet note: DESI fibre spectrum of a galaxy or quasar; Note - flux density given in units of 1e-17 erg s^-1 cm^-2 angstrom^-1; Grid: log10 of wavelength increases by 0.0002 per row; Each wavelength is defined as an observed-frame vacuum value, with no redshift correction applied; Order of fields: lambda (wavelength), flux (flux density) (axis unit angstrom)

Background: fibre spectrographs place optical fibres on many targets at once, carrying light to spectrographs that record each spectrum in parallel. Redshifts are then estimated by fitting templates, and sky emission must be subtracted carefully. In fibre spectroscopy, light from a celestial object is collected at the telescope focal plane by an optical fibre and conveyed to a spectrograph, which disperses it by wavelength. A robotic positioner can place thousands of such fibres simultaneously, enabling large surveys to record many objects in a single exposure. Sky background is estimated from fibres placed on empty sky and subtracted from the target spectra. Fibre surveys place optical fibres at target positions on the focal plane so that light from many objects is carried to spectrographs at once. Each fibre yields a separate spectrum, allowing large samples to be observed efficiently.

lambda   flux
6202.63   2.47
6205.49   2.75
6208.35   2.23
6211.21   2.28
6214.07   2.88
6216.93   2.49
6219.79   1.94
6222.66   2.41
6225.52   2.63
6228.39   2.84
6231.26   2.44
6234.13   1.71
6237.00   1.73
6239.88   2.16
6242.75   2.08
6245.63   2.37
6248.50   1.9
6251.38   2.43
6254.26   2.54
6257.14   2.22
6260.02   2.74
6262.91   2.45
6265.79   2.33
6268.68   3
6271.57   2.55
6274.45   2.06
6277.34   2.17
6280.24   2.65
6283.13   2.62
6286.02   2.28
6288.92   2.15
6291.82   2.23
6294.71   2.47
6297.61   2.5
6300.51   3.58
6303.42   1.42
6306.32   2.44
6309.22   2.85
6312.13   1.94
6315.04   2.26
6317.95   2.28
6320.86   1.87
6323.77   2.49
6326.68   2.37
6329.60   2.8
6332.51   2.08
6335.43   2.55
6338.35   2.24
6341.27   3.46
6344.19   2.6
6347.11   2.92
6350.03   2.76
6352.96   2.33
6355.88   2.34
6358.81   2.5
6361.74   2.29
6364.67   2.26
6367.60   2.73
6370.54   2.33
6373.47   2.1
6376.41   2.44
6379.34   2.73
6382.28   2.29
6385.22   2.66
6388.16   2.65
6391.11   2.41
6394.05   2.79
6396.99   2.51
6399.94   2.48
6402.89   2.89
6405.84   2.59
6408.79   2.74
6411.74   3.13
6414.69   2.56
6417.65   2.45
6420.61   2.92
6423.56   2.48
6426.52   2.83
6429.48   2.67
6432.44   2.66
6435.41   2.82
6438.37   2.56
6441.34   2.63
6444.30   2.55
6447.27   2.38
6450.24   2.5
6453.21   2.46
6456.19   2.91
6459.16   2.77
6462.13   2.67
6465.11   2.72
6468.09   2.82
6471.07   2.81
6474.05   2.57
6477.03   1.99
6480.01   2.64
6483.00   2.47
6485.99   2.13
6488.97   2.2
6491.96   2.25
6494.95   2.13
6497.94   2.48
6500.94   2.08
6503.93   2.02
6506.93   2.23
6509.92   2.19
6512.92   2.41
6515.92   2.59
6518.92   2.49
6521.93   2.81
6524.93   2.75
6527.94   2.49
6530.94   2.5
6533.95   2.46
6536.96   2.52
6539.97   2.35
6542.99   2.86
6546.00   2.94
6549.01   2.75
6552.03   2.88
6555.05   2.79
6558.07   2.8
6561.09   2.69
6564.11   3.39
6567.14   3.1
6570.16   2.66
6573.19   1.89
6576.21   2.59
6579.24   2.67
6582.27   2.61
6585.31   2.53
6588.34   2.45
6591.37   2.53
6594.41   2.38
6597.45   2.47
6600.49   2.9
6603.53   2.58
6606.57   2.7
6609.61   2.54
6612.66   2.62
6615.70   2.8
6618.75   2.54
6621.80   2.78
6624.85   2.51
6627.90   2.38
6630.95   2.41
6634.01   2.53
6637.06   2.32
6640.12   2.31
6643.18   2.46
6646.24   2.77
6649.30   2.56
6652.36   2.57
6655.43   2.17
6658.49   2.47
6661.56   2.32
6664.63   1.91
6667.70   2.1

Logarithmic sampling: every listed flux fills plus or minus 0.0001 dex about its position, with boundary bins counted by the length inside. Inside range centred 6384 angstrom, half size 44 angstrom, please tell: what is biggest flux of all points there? 3.46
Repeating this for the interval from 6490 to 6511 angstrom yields 2.48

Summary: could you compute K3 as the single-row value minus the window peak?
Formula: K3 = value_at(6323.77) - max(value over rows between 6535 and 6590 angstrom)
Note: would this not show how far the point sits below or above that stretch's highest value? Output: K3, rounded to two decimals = -0.90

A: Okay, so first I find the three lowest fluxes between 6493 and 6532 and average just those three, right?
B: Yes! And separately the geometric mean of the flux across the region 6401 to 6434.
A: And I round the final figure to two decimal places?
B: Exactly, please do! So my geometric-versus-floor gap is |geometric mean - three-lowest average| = 0.64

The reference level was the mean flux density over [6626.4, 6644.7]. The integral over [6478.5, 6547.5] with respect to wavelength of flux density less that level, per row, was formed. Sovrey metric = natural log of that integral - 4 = -3.2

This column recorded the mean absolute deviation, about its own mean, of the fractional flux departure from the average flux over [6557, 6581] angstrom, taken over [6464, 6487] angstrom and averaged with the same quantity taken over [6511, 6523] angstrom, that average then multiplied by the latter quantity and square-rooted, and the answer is 0.06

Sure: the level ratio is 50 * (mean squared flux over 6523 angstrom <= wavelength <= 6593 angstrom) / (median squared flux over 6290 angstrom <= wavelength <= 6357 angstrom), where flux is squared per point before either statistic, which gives 60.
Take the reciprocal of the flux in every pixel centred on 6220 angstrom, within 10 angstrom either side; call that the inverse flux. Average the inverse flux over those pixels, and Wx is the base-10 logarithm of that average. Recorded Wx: -0.390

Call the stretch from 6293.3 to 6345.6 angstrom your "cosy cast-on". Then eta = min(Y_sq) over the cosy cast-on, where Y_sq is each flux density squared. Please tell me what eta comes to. 2.0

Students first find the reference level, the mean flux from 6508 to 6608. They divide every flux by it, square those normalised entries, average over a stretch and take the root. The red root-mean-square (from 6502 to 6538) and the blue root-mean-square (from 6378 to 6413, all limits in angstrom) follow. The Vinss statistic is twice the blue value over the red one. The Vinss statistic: 2.16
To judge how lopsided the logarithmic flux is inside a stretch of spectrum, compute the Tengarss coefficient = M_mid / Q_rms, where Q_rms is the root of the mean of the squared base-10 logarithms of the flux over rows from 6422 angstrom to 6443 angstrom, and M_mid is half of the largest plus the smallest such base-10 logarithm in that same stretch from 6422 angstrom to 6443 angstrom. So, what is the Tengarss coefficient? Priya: 0.99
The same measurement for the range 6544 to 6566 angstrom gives 1.04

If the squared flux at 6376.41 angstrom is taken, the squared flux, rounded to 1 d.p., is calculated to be 6.0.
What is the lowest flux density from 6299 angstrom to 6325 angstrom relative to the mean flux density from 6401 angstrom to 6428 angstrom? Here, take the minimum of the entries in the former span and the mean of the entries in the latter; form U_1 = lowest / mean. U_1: 0.5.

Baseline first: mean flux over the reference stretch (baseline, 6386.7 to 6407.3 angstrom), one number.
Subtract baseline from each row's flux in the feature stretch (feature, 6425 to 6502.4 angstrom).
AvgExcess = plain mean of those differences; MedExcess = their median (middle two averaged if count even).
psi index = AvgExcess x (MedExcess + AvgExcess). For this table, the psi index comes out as 0.013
